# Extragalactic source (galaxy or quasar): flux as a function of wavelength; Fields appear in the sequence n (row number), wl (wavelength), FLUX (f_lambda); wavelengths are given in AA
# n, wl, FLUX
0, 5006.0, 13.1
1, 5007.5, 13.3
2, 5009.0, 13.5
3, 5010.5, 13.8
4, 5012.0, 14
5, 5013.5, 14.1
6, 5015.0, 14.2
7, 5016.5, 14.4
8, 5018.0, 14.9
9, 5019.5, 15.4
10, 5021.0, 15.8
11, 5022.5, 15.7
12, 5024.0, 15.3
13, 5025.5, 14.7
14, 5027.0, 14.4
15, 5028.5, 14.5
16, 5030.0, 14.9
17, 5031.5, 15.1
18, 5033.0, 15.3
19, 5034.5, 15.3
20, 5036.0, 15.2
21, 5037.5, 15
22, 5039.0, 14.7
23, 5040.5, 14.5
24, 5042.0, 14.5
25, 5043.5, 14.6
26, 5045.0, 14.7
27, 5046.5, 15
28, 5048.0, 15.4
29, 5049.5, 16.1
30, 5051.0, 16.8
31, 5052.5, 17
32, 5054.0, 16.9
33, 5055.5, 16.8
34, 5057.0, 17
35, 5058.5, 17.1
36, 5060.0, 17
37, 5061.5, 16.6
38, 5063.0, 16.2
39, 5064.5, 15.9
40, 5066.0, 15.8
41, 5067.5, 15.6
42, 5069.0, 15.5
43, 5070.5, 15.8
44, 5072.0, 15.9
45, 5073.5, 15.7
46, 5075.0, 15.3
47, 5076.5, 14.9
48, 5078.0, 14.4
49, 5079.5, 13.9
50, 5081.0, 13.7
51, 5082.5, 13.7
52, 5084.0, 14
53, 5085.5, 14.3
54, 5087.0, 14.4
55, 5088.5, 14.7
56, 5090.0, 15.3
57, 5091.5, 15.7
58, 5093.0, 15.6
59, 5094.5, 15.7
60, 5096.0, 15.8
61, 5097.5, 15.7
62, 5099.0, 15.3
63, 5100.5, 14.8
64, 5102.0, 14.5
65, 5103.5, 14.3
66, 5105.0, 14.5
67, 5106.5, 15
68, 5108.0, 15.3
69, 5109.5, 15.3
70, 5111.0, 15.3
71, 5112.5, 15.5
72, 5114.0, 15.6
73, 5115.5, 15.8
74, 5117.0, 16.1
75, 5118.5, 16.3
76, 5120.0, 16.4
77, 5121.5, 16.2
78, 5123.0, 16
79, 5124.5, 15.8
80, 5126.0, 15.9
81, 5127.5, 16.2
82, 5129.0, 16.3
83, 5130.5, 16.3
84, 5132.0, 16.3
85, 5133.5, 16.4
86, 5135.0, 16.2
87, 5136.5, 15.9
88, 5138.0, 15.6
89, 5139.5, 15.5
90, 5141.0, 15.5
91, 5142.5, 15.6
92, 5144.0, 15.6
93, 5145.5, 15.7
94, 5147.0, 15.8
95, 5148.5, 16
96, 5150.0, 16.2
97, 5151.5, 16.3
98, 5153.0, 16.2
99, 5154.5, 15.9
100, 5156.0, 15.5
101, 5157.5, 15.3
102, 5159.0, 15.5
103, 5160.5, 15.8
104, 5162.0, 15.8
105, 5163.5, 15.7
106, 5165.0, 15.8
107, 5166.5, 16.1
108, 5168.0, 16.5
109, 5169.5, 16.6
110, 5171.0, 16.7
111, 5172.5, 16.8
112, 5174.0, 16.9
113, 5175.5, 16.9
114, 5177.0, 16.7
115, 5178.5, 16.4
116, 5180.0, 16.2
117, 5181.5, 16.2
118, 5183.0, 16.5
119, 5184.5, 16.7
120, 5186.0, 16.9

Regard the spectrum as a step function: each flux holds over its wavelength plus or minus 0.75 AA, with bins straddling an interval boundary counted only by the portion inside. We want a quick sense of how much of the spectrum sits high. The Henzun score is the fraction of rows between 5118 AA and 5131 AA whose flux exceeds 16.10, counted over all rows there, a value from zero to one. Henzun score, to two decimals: 0.67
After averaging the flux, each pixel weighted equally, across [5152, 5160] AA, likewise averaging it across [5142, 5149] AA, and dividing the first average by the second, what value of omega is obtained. 1.00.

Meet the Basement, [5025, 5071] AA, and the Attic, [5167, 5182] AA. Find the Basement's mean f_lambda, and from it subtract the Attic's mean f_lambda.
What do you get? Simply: -1.0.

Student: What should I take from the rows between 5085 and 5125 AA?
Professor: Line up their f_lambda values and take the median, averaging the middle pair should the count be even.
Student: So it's 15.5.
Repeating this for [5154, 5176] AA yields 15.9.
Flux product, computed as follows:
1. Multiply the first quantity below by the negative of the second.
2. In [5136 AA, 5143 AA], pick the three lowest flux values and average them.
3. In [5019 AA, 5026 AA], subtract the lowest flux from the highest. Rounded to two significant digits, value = -17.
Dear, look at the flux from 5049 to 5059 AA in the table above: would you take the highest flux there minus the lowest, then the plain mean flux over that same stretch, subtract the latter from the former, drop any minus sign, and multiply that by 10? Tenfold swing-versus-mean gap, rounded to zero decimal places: 158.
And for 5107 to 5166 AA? 148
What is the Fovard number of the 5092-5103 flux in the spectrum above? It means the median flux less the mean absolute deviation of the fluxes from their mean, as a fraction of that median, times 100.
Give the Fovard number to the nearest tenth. 97.4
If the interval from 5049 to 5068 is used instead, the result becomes 97.2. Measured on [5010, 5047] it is 97.1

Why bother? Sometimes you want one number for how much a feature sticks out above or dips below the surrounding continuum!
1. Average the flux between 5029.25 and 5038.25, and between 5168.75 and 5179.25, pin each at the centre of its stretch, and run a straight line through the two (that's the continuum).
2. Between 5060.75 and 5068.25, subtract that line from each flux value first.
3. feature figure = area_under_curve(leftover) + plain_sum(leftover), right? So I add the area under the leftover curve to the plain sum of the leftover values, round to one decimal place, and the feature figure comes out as 6.8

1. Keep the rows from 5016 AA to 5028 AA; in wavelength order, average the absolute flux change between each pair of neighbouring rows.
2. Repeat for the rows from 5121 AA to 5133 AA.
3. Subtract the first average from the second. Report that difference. -0.27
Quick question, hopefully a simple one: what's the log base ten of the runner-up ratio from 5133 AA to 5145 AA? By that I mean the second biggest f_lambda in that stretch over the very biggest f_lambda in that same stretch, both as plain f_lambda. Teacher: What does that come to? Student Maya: -0.0053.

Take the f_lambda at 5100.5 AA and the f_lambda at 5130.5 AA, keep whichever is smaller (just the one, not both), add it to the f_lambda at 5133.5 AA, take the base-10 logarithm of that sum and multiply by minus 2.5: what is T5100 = -3.74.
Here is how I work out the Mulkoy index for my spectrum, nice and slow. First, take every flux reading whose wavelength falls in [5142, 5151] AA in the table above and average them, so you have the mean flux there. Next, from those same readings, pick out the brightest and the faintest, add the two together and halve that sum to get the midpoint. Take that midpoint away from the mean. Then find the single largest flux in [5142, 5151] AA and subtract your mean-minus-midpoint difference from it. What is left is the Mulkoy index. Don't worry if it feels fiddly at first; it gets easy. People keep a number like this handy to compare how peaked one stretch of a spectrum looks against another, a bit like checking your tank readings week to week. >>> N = 16.3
